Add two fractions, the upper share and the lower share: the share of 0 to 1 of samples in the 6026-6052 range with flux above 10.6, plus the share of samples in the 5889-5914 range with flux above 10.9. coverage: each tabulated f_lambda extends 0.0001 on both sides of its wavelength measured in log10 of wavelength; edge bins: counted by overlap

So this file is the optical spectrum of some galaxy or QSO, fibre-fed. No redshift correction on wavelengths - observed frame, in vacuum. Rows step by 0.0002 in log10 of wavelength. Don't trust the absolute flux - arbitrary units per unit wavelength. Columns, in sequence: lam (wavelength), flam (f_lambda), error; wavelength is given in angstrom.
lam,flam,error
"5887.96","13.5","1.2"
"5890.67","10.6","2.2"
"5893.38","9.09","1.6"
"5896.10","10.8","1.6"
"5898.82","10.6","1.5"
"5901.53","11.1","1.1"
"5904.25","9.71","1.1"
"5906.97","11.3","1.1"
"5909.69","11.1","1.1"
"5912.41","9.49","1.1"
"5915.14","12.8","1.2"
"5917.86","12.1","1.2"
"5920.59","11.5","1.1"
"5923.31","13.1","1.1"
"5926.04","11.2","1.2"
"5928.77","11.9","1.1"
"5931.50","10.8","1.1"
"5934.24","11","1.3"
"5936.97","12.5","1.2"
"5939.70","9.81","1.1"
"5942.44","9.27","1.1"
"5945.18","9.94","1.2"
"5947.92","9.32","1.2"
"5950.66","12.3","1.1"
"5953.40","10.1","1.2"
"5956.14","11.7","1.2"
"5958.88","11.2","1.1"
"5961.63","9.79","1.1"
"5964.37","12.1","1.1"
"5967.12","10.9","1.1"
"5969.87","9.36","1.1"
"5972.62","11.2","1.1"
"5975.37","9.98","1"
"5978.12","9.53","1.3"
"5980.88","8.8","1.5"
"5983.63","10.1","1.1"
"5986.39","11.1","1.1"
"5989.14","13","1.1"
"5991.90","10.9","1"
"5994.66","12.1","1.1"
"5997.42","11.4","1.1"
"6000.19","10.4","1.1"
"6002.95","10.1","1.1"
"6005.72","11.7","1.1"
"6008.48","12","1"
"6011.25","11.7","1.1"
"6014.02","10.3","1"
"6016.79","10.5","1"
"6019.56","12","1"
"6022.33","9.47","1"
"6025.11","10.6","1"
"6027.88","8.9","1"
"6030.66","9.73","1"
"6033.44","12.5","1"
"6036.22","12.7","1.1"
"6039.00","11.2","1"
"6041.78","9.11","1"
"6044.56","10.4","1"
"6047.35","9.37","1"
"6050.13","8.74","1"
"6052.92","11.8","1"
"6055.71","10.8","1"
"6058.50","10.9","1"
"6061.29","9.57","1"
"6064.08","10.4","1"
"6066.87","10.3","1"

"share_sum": 0.67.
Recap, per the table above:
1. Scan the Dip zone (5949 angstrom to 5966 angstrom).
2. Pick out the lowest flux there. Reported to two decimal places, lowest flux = 9.79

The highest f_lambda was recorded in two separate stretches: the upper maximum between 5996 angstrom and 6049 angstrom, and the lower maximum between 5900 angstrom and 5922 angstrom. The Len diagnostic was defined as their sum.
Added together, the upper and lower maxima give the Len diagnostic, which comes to 25.50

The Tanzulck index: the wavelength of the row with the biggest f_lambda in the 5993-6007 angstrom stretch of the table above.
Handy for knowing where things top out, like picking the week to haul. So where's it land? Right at 5994.66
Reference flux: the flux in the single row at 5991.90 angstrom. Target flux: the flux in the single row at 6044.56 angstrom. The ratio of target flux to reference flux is 0.95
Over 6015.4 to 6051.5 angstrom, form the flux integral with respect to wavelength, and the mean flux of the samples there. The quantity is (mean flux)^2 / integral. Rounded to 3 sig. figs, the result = 0.288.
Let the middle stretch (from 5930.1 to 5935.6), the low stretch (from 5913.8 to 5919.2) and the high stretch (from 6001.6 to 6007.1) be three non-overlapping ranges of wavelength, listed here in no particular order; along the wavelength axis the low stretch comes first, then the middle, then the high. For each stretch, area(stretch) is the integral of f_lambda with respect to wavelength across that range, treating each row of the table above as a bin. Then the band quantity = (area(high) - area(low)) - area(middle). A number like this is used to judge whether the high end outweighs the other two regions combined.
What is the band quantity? -67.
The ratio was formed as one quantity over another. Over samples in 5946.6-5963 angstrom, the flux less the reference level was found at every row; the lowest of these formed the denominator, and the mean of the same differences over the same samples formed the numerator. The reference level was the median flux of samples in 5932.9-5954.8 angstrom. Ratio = -1.0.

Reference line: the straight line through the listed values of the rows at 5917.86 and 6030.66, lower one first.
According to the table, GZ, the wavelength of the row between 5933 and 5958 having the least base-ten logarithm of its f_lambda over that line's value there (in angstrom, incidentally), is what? 5942.44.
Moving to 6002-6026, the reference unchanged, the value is 6022.33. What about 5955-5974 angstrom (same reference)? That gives 5969.87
